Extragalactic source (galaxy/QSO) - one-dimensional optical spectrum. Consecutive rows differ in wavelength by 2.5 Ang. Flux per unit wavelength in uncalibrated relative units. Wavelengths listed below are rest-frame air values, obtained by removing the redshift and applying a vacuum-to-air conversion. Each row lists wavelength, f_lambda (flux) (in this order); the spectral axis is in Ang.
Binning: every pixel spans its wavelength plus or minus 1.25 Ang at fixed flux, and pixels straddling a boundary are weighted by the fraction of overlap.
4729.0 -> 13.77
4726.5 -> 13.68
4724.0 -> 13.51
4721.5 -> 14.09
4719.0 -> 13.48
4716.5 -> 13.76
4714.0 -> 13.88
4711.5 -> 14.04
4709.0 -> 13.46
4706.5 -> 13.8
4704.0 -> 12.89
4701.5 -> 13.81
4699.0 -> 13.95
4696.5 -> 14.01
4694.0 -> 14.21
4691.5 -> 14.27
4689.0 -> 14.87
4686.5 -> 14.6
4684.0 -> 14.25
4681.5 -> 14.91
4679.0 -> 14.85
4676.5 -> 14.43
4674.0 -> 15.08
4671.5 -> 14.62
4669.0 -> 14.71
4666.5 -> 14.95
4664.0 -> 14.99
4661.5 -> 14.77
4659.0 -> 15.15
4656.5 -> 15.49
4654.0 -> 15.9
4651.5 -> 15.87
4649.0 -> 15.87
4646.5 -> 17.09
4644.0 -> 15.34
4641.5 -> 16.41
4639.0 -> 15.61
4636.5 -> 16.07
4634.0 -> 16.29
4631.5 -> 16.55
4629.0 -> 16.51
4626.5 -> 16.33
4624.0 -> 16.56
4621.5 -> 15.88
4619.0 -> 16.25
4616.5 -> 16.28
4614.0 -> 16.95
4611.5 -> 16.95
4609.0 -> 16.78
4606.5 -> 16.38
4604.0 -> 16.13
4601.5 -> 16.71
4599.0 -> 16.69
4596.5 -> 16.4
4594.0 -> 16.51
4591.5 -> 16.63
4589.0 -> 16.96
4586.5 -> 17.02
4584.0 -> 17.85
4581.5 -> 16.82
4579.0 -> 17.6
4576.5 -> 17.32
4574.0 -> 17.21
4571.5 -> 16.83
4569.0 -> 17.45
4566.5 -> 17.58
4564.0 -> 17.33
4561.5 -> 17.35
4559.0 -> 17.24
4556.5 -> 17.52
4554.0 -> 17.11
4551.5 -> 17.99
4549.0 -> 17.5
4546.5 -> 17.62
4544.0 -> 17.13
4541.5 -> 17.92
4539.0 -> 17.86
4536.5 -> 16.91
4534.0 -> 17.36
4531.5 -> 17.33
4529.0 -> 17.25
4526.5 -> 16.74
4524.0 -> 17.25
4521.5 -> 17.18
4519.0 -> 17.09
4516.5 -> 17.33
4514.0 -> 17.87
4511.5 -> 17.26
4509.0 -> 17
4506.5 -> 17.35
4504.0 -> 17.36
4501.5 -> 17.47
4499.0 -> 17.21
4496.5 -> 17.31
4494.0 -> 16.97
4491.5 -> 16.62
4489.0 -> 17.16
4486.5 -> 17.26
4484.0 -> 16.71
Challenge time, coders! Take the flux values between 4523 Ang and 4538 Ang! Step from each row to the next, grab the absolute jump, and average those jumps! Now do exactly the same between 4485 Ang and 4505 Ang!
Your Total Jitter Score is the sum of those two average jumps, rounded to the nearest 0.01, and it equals 0.57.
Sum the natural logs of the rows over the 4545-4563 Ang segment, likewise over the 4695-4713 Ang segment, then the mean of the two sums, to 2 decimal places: 19.17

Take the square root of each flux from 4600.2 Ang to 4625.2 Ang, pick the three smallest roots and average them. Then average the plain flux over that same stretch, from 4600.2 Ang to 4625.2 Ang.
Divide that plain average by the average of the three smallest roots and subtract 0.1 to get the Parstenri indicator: 4.01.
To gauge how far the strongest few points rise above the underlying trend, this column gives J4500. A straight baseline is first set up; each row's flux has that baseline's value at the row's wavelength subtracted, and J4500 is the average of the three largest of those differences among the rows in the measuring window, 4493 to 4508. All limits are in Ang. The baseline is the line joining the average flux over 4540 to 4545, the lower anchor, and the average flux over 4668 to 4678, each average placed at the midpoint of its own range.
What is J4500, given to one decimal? -1.0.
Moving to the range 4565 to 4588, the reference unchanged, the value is 0.9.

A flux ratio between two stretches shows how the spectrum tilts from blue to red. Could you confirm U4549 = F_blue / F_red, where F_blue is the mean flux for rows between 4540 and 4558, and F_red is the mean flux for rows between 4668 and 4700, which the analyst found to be 1.21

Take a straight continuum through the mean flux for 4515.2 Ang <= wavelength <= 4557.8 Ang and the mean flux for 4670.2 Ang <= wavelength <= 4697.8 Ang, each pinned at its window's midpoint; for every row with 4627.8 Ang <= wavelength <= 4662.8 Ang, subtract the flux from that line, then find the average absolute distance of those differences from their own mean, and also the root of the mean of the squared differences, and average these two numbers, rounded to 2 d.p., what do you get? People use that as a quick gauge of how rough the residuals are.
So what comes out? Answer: 0.59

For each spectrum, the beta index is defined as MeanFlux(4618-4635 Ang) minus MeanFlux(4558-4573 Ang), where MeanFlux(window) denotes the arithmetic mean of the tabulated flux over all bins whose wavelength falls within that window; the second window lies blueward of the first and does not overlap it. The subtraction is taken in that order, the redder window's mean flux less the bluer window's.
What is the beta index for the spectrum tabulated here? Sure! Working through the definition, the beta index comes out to -1.0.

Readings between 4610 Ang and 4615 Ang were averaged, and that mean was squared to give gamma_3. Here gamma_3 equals 287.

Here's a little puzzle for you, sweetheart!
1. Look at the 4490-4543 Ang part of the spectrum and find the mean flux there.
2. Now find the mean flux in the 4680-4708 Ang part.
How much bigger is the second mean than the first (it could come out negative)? -3.1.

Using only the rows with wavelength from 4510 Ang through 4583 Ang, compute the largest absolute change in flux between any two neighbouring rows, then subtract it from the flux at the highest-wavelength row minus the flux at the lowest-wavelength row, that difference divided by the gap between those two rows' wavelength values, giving -0.96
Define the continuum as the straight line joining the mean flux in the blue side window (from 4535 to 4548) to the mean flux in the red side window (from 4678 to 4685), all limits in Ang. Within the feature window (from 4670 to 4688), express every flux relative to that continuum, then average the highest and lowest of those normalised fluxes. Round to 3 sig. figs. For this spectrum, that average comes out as 0.996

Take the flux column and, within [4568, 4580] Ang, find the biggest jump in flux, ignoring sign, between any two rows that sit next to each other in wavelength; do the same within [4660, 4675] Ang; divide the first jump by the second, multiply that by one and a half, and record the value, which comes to 2.0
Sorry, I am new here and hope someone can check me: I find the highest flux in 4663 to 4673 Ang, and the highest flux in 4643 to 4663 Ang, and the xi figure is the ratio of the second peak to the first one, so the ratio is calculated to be 1.14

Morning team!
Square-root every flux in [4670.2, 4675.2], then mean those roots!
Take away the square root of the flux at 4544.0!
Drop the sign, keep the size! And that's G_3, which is 0.29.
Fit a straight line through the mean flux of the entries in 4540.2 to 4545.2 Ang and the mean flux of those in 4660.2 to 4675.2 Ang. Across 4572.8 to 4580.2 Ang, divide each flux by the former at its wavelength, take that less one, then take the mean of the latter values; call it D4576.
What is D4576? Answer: 0.034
